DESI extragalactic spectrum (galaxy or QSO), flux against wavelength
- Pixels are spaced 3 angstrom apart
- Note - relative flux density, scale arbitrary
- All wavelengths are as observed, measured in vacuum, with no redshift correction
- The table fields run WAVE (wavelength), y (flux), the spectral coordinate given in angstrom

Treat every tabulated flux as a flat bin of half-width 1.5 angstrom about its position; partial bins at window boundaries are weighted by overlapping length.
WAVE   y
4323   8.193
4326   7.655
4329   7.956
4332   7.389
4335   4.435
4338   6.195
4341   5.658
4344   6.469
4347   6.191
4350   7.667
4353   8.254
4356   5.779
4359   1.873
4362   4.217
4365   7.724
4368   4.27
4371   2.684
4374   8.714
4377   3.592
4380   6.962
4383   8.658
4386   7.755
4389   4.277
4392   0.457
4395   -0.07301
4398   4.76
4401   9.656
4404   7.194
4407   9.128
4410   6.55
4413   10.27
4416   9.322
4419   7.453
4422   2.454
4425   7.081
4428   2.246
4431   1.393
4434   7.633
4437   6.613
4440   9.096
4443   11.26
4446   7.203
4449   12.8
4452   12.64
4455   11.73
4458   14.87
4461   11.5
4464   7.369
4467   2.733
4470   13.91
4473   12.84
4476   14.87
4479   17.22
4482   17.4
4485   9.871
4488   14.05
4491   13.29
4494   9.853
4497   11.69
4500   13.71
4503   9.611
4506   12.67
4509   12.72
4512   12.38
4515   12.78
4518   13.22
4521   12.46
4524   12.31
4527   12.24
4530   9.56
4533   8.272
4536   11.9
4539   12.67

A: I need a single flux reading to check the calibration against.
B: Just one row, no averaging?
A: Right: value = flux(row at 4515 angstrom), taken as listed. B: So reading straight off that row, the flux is 12.78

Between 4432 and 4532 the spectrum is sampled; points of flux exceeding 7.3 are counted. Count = 30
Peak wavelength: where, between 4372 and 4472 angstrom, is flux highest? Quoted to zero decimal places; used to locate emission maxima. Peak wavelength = 4458 angstrom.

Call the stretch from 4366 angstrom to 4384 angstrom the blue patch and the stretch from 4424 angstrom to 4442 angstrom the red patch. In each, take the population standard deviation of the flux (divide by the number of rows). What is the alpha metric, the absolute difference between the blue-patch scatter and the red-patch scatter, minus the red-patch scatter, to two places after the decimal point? -2.41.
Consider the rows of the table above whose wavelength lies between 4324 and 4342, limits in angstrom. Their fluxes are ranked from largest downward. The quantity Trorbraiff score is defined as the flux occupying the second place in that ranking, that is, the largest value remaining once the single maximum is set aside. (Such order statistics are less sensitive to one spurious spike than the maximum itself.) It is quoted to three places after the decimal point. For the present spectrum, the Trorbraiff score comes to 7.655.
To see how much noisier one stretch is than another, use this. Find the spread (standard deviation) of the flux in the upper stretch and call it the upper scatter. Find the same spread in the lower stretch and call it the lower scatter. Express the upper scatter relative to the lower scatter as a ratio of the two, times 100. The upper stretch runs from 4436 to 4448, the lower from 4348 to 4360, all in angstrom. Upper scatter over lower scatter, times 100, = 73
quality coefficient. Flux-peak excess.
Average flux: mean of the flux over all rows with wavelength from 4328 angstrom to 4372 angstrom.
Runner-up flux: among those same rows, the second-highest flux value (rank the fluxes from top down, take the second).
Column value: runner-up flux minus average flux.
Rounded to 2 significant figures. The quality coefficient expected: 2.2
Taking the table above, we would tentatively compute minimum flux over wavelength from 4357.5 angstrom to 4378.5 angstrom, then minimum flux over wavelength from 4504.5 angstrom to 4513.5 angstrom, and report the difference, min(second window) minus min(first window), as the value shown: 10.5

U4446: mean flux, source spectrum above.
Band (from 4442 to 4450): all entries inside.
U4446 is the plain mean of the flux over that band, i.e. 10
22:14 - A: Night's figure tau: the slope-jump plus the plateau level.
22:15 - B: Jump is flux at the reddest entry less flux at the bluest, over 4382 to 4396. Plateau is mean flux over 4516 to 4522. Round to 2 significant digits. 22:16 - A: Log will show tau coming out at 4.1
